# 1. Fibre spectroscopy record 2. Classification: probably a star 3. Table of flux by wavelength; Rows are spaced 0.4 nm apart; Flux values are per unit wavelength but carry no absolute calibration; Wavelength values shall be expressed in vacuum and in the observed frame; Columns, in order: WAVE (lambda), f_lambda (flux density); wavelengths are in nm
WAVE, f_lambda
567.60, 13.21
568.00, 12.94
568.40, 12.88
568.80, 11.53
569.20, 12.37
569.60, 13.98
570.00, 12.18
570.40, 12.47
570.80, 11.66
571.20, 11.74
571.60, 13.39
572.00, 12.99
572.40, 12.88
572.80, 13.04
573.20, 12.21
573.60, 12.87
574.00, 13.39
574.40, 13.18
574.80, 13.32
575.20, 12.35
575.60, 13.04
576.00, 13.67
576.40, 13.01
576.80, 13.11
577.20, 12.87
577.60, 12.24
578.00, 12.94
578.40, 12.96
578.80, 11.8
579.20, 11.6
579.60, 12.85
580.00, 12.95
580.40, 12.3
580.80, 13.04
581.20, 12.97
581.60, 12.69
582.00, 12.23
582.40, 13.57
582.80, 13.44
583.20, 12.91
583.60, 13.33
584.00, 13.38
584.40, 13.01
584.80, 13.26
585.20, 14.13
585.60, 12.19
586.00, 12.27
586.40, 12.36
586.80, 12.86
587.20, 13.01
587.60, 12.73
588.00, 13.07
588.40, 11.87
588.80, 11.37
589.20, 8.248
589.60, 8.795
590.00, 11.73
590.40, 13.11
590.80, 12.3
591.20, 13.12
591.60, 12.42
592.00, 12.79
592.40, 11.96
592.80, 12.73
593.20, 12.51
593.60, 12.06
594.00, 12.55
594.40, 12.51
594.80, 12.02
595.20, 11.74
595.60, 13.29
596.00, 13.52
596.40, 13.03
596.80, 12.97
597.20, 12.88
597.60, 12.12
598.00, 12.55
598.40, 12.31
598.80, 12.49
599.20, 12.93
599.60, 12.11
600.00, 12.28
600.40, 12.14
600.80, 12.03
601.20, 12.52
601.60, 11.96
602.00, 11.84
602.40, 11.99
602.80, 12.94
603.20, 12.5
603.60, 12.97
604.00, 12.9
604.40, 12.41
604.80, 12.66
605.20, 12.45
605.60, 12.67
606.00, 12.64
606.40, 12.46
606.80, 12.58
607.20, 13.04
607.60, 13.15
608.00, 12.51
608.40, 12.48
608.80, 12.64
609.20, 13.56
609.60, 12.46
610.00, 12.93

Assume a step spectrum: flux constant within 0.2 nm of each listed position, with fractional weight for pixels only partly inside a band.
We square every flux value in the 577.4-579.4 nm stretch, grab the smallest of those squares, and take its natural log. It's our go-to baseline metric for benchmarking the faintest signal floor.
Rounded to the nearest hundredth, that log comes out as 4.90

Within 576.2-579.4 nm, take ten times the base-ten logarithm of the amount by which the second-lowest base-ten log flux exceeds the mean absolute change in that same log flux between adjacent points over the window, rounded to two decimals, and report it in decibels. 0.24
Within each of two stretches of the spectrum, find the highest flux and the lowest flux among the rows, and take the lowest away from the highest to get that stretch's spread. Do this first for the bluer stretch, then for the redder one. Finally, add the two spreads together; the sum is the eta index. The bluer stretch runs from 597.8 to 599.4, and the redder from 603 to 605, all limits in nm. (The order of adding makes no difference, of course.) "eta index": 1.2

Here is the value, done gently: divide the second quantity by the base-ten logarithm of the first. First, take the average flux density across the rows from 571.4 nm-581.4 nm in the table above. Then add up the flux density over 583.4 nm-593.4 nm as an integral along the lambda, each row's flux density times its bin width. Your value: 111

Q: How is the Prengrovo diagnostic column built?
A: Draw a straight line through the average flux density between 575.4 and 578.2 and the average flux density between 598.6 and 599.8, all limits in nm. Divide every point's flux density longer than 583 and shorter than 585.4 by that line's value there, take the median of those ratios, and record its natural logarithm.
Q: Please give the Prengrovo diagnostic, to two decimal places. 0.04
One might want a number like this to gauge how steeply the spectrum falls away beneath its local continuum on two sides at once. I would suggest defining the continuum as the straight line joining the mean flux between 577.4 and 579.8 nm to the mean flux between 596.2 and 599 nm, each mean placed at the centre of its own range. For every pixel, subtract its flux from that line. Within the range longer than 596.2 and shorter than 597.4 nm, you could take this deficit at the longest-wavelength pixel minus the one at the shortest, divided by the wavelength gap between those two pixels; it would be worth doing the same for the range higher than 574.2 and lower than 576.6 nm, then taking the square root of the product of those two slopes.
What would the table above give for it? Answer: 0.14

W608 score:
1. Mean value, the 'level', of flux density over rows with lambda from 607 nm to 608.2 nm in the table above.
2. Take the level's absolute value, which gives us 12.9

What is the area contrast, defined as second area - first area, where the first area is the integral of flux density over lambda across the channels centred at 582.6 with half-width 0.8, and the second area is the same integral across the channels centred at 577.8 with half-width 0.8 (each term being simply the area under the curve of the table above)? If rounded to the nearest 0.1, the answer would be -0.5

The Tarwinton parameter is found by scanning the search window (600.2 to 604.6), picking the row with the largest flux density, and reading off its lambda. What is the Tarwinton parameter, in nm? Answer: 603.60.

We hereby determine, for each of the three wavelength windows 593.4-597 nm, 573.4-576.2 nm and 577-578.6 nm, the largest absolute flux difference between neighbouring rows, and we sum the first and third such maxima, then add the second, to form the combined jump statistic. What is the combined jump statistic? 3.22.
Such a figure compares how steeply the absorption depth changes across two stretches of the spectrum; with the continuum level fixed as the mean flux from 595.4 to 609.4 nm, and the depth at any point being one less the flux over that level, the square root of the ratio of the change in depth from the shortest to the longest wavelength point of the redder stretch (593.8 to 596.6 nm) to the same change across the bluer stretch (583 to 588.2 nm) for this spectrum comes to 1.7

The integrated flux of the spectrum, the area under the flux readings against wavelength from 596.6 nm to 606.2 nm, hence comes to 120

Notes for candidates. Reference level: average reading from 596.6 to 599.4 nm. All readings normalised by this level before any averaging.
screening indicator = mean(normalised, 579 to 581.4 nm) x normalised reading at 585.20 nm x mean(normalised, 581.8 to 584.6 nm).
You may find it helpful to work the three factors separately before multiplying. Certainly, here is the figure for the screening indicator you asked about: 1.17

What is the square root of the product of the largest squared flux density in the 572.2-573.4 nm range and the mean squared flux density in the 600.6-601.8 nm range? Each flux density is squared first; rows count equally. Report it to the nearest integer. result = 159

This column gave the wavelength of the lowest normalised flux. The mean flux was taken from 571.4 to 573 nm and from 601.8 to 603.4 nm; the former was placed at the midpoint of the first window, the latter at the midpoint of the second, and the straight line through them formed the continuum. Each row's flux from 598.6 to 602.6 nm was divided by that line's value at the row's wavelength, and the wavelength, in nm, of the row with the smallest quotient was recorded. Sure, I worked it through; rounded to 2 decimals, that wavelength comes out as 602.00 nm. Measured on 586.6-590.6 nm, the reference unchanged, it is 589.20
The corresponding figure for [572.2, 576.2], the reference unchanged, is 573.20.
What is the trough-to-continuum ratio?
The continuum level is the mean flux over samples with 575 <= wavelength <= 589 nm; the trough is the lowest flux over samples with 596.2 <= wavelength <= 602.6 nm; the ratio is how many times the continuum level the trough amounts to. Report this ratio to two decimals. 0.93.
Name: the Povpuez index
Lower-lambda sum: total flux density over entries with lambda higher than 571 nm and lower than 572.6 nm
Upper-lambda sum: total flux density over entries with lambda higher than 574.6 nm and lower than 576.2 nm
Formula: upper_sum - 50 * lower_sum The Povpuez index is -2498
